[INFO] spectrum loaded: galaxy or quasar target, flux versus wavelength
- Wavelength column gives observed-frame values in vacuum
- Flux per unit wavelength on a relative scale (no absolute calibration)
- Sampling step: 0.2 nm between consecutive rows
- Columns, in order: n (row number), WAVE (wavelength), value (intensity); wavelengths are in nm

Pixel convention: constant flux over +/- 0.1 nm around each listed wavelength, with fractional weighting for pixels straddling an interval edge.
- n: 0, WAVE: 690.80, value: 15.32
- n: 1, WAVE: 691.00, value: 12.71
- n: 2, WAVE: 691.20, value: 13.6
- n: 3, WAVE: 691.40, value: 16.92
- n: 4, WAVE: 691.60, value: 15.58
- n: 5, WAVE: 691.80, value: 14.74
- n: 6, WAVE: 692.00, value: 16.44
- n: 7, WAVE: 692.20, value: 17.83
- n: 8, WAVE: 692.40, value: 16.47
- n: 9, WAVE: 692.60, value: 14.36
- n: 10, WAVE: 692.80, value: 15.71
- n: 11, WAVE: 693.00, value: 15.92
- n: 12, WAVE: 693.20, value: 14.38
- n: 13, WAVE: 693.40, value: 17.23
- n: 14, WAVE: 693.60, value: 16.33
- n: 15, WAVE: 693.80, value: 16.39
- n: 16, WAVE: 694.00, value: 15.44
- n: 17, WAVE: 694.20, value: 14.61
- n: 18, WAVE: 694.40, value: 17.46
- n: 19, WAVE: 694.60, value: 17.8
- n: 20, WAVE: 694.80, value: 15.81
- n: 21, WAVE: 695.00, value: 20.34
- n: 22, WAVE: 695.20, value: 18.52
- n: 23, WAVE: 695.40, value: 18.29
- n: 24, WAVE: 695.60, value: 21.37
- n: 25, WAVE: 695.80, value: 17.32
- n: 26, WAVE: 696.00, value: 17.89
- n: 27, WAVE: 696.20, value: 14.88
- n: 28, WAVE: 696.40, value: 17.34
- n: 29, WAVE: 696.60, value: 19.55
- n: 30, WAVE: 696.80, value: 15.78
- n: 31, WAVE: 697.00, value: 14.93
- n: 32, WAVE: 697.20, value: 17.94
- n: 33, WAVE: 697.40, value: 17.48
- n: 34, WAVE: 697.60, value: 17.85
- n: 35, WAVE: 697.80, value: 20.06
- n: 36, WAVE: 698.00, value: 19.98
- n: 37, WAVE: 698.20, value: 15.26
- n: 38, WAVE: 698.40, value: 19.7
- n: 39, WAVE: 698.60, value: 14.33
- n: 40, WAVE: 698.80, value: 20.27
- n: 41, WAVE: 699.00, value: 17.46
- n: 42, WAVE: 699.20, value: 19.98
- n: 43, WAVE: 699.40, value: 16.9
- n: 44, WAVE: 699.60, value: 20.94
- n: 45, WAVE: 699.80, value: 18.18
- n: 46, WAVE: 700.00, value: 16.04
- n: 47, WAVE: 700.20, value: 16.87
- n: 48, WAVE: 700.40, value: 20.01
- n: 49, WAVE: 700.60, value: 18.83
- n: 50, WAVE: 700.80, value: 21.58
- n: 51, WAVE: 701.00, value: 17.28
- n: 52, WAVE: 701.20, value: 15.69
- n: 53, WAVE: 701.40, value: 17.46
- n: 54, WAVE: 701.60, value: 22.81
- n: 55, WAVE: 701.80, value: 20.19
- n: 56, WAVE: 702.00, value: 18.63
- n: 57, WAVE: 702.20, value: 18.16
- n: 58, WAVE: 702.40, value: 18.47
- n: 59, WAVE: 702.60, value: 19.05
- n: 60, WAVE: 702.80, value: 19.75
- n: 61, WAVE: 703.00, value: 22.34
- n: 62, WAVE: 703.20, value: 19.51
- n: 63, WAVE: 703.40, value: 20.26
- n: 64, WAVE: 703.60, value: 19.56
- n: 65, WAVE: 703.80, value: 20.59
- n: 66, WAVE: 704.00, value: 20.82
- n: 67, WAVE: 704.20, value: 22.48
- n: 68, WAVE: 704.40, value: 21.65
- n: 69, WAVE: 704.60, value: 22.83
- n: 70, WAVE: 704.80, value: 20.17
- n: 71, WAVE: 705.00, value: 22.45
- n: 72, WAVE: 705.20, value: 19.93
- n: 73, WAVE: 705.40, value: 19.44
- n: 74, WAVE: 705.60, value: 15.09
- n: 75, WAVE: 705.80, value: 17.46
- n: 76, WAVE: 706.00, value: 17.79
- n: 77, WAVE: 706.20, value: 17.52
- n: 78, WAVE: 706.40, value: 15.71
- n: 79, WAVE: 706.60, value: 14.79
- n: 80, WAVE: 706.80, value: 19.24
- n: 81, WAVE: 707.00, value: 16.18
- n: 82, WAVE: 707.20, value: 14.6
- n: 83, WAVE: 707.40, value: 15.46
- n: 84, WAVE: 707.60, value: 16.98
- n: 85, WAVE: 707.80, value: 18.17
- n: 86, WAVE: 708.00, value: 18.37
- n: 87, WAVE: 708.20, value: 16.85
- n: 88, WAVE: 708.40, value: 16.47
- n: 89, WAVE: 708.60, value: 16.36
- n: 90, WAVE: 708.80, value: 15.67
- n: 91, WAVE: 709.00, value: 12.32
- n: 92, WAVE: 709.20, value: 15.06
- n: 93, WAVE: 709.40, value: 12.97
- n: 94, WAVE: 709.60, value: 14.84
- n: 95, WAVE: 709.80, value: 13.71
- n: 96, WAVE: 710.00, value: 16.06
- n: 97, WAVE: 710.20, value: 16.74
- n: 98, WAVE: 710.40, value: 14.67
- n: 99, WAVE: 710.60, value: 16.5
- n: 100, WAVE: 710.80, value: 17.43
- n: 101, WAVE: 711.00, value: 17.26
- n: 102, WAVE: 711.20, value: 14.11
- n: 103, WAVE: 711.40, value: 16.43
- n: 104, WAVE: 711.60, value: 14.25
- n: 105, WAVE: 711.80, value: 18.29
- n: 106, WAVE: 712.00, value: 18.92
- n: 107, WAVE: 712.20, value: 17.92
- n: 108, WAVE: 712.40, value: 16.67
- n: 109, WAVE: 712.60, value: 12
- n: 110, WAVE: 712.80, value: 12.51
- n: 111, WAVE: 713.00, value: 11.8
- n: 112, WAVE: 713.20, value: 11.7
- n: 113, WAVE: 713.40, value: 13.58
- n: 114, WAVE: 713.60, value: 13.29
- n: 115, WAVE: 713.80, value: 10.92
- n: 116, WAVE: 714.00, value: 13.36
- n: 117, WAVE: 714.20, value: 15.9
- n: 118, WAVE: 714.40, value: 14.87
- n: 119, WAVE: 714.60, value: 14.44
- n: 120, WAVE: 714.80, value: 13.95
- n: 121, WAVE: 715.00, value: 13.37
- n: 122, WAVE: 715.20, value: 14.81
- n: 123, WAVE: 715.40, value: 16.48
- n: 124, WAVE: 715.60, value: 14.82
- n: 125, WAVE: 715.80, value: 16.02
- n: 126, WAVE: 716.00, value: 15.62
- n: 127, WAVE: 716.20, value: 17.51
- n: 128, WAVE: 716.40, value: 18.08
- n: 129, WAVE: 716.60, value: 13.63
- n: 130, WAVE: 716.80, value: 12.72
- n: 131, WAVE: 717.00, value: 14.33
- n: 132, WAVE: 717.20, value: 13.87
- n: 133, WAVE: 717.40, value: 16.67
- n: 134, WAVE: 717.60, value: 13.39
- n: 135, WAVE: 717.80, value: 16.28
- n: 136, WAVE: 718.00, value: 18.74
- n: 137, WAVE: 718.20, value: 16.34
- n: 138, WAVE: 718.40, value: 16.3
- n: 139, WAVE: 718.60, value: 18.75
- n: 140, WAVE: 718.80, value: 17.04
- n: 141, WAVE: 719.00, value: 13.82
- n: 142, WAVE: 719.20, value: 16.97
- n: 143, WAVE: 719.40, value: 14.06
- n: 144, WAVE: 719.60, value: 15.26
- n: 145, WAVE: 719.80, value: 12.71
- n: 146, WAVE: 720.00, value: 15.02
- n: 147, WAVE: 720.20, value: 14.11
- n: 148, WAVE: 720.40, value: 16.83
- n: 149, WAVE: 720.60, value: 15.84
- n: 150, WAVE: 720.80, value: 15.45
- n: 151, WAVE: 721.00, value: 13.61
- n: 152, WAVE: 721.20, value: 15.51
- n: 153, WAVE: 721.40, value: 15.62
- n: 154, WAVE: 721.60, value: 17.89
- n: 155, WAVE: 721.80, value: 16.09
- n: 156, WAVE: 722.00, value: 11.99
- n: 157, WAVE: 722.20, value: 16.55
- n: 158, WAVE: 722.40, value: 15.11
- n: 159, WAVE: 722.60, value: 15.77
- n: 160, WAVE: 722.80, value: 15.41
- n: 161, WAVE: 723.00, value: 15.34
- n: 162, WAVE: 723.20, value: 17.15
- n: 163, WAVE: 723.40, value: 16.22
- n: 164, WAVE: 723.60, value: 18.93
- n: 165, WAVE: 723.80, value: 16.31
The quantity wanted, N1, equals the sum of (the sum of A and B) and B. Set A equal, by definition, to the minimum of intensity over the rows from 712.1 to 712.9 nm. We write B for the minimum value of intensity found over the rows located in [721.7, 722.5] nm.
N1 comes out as 36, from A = 12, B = 11.99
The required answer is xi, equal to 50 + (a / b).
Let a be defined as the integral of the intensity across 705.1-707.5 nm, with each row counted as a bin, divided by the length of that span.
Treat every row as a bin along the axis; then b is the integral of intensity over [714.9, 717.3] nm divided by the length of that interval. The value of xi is 51.12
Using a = 16.9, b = 15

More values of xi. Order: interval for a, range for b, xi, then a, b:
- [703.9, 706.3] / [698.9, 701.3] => 51.08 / 19.8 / 18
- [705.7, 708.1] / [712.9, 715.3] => 51.25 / 16.9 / 13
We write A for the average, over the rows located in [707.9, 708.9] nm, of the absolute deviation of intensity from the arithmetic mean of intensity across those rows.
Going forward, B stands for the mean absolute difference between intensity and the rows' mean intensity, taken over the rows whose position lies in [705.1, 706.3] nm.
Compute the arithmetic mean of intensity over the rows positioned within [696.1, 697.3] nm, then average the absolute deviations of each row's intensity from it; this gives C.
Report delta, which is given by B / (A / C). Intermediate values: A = 0.7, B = 1.21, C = 1.5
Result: 2.69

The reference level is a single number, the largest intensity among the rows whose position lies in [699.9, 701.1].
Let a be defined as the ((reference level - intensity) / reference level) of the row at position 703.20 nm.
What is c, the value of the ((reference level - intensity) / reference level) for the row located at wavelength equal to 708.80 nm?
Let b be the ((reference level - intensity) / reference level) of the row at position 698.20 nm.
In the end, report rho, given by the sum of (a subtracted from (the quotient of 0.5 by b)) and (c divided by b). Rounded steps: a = 0.10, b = 0.29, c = 0.27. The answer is 3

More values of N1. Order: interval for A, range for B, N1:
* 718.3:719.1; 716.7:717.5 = 39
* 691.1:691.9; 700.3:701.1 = 48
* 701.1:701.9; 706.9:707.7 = 45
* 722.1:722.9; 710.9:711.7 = 43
